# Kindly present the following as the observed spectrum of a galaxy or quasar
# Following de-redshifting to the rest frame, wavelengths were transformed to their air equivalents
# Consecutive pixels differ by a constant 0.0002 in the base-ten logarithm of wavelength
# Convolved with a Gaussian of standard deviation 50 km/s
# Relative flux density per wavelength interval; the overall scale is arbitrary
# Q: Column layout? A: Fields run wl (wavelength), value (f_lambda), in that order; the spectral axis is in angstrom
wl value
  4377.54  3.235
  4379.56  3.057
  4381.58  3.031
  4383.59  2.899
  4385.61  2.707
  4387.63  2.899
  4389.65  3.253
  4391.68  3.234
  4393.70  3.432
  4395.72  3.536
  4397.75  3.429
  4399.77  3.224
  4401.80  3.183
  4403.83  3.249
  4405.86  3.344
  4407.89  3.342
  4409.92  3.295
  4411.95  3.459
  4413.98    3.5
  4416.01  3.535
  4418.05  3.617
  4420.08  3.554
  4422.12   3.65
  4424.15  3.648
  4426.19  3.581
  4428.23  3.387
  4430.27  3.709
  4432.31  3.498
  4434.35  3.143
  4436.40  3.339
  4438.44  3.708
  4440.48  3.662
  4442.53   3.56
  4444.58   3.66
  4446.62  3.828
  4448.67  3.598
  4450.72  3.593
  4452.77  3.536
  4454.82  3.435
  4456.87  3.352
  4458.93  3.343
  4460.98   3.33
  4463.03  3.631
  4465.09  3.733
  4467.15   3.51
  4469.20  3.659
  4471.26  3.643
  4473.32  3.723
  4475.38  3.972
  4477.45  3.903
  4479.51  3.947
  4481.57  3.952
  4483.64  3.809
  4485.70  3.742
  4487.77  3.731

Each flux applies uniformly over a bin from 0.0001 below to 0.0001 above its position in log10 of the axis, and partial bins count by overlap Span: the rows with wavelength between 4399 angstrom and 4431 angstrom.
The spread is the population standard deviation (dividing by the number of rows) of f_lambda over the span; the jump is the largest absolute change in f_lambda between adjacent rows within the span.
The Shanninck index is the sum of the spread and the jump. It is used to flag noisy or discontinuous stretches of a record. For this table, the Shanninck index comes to 0.49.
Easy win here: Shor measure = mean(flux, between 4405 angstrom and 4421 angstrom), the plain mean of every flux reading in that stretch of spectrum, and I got 3.46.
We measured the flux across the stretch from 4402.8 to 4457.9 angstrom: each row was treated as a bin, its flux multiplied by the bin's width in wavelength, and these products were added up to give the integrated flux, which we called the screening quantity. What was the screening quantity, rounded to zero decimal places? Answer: 193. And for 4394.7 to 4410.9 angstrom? 54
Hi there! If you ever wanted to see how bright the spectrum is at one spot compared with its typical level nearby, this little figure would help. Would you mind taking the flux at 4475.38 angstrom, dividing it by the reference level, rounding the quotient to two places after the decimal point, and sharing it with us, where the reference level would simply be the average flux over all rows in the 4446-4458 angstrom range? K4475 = 1.12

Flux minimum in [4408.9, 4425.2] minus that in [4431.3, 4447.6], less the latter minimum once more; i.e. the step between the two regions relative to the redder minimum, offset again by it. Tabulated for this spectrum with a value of -3.0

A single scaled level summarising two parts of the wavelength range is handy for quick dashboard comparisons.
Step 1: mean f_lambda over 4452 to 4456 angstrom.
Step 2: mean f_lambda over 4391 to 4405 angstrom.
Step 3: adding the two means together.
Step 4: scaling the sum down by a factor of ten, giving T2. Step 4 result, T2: 0.681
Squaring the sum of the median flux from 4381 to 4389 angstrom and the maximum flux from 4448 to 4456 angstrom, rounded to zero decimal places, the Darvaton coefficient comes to 42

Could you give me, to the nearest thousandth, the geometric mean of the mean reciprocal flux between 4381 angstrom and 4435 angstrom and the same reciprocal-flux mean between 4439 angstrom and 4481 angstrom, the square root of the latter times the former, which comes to 0.288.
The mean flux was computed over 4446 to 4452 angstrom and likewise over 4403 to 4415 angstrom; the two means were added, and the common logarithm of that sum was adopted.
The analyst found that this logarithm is 0.847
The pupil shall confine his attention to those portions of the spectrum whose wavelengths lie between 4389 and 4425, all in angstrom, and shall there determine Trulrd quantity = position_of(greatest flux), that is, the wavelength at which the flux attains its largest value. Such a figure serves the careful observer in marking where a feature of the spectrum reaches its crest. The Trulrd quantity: 4422.12 angstrom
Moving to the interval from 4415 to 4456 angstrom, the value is 4446.62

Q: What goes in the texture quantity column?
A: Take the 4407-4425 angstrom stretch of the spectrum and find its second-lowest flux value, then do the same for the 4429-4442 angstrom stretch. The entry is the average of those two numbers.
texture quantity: 3.34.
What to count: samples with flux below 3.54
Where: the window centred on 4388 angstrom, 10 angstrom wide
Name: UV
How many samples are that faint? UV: 5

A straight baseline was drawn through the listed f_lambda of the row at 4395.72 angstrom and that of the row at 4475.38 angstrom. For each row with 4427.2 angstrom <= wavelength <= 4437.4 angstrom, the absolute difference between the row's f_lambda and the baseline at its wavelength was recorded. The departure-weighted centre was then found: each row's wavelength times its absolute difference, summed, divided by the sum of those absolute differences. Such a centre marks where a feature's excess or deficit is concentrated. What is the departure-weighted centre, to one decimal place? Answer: 4433.3 angstrom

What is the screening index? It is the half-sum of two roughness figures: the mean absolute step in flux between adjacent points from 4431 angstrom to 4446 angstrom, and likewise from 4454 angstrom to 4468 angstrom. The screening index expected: 0.16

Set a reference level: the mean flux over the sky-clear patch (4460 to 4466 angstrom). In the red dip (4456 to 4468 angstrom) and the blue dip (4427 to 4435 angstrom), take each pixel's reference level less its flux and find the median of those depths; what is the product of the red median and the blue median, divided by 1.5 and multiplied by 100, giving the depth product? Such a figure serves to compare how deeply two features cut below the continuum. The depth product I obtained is 1.1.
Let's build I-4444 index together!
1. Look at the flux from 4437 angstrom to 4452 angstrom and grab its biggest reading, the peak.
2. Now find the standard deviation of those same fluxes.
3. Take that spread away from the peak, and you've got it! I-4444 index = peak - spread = 3.74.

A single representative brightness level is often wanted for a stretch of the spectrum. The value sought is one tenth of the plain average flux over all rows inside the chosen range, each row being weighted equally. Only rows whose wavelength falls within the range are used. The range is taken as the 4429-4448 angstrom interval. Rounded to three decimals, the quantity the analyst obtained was 0.357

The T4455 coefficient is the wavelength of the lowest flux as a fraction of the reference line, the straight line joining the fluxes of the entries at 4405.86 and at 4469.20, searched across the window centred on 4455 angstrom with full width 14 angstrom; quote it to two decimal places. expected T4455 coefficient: 4460.98 angstrom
